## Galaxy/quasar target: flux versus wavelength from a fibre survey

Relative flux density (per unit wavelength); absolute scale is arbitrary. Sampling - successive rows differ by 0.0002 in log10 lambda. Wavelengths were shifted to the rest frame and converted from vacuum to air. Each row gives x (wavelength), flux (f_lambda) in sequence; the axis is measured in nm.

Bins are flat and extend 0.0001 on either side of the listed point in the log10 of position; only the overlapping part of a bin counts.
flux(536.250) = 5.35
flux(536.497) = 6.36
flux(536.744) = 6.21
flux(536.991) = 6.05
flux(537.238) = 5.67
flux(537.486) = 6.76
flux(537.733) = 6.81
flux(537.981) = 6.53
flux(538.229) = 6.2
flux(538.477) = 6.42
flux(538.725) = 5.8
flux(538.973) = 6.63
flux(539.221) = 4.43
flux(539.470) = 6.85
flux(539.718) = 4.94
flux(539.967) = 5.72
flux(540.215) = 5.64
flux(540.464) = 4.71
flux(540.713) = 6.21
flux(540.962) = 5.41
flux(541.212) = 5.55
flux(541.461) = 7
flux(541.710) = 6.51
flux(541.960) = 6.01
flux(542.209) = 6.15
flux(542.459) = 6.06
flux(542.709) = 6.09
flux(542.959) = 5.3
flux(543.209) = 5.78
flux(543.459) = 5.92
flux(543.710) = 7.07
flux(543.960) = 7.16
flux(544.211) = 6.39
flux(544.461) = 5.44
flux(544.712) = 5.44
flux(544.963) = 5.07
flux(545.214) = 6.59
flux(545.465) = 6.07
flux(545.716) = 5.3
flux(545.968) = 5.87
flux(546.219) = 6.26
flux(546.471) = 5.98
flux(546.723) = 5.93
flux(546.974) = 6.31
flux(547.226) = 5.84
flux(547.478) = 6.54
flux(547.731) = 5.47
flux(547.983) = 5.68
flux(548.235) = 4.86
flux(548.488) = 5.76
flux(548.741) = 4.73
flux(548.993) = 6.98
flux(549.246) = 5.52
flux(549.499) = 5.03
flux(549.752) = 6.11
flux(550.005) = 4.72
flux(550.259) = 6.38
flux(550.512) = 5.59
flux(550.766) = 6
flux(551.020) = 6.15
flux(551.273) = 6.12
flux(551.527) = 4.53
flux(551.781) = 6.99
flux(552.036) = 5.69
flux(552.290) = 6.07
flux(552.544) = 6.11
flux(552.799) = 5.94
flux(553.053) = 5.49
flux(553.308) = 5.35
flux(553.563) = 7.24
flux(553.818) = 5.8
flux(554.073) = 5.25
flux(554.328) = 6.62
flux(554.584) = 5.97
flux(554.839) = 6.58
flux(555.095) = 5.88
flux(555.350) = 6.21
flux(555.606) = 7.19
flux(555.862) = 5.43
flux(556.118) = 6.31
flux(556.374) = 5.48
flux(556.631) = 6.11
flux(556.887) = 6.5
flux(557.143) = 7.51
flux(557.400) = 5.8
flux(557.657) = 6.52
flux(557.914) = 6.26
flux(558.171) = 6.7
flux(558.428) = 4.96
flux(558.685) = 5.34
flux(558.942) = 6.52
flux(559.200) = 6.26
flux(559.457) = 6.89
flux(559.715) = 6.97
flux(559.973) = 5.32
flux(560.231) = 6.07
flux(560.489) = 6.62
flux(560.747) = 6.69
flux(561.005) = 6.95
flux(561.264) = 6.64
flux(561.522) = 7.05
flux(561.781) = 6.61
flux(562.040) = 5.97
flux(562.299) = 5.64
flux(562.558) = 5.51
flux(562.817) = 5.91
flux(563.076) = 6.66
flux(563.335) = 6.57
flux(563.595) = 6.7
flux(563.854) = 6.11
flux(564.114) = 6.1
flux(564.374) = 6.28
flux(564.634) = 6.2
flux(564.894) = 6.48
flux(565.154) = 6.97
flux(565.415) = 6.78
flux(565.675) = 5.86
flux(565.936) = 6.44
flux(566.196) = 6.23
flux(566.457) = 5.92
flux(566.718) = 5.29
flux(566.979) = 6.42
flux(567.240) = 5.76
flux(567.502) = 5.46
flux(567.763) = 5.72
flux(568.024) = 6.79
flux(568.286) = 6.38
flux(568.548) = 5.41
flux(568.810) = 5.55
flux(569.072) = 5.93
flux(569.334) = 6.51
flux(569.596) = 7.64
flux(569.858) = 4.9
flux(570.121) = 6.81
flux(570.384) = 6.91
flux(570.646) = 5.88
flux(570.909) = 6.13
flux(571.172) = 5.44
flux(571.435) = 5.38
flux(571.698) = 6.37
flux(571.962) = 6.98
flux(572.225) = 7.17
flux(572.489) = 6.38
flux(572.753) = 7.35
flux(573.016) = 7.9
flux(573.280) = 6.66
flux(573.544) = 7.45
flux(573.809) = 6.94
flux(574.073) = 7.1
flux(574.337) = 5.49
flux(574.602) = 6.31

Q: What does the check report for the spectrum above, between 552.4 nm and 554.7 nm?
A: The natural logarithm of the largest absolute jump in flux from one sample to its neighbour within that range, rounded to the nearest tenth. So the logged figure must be 0.6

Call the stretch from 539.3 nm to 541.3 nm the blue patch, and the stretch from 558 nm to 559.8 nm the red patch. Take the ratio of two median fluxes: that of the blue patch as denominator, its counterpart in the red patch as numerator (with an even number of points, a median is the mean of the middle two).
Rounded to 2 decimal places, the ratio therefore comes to 1.17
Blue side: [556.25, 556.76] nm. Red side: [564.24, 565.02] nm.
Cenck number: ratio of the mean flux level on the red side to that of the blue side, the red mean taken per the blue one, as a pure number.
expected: 1.09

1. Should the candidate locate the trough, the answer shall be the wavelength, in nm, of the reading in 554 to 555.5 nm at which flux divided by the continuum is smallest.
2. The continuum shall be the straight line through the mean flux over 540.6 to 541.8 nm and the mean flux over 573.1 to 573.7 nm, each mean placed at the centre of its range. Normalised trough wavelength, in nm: 554.073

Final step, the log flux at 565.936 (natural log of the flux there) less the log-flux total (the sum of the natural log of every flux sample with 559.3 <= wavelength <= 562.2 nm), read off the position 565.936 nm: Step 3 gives -18.7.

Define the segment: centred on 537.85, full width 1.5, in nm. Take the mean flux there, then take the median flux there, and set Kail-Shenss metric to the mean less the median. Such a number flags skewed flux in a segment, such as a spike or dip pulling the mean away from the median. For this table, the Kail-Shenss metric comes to -0.1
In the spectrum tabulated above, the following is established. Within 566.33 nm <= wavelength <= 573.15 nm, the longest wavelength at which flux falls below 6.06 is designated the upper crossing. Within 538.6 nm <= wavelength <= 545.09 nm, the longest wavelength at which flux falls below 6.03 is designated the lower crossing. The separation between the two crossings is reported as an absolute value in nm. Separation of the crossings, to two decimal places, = 26.47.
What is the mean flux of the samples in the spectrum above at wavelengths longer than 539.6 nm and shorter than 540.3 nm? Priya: 5.43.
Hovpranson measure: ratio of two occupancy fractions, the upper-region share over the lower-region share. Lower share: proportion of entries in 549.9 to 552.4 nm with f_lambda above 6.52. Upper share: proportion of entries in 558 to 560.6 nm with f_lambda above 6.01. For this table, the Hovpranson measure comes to 7.00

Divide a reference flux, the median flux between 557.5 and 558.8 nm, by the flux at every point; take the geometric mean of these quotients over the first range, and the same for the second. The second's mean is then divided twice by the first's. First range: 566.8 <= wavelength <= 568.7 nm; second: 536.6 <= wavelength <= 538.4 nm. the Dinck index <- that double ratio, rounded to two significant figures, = 0.90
